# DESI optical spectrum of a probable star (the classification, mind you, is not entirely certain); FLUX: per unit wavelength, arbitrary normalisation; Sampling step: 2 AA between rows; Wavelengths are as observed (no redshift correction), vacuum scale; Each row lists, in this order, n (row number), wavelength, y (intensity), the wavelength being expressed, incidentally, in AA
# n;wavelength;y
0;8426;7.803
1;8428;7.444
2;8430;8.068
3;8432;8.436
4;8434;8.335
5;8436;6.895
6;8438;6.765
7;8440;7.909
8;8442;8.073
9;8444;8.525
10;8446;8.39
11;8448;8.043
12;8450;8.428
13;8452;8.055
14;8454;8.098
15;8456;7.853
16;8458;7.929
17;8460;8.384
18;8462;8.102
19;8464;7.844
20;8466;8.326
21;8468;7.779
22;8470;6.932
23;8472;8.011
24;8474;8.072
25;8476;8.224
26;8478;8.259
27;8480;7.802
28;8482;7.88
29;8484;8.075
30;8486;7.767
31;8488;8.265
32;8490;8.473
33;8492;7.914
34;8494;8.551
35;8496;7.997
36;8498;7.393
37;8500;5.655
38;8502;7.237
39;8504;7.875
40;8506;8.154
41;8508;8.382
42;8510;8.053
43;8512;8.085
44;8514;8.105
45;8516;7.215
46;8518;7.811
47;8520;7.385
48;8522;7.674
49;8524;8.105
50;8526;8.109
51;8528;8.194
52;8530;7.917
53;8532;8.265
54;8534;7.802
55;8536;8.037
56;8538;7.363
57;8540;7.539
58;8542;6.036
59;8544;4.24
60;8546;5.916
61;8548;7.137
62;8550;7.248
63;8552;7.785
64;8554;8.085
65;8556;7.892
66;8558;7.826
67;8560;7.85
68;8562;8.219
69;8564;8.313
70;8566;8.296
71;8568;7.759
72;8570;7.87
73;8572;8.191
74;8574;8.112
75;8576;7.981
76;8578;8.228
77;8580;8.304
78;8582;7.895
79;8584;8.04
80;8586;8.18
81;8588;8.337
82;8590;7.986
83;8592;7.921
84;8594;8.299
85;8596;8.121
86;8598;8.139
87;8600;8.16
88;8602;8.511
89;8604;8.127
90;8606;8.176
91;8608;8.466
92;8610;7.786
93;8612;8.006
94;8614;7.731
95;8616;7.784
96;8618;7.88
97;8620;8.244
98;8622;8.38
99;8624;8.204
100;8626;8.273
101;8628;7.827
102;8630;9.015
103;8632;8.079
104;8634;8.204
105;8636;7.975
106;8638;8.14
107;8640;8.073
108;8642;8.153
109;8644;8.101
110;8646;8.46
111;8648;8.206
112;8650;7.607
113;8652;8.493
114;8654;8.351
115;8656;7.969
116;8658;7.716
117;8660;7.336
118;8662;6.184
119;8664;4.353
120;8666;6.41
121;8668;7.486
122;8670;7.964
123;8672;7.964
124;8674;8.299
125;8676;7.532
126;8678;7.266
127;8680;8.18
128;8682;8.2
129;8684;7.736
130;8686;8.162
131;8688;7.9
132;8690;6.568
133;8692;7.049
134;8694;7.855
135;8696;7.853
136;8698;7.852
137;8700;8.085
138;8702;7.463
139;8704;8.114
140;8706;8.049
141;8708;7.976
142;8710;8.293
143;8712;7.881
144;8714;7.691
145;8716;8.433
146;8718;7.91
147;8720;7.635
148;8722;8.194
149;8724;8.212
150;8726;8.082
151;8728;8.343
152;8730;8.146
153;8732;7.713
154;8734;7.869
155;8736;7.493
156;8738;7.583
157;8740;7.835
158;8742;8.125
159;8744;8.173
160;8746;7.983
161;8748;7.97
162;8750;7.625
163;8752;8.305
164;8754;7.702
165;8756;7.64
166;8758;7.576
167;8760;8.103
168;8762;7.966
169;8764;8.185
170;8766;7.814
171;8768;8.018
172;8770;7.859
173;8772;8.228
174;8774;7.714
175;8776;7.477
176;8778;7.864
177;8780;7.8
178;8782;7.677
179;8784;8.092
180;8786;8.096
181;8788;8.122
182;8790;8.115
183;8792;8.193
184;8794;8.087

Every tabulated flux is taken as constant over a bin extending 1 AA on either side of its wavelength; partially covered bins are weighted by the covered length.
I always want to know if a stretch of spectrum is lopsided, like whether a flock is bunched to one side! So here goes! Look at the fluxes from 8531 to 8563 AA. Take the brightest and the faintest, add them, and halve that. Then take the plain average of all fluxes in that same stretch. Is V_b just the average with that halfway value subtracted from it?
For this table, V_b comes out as 1.1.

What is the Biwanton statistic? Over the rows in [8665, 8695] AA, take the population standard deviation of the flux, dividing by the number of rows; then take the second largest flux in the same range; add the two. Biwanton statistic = 8.8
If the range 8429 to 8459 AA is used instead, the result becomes 8.9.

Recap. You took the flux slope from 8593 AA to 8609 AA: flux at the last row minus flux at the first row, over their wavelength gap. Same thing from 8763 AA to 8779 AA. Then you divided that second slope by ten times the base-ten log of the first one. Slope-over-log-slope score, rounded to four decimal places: 0.0012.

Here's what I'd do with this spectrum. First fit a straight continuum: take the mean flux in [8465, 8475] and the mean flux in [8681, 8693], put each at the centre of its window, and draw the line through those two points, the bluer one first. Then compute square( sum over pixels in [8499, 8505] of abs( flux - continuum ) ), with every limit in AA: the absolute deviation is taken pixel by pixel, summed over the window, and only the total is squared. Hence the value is 7.7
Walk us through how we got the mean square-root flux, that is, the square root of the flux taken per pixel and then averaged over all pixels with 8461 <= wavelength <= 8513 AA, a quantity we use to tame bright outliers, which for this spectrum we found 2.81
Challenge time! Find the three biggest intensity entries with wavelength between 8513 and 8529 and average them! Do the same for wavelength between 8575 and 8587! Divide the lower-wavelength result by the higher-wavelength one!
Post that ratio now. 0.99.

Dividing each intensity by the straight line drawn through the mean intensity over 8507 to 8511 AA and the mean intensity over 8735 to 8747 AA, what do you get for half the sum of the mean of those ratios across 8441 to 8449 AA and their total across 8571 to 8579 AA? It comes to 2.50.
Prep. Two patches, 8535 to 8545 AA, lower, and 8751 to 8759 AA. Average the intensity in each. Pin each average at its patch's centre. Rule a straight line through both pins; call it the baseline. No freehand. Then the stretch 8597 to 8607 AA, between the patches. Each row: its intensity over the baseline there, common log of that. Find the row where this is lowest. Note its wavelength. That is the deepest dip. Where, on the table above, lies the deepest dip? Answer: 8604 AA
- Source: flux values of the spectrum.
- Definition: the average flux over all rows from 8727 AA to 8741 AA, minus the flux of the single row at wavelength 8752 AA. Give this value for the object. -0.5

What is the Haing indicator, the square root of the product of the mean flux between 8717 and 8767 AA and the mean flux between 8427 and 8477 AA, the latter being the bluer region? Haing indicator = 7.94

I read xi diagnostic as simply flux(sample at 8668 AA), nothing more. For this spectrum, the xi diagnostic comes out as 7.486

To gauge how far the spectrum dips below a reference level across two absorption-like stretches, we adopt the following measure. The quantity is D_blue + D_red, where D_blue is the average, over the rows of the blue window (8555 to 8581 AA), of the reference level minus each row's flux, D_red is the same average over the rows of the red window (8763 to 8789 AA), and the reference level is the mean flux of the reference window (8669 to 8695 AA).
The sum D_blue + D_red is -0.50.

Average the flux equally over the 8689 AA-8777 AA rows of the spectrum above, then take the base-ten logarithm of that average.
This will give 0.896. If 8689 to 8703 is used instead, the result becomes 0.877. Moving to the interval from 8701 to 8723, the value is 0.901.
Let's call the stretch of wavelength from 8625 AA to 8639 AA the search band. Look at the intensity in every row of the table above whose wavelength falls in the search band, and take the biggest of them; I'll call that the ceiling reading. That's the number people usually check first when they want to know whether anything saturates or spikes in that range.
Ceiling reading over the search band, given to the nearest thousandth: 9.015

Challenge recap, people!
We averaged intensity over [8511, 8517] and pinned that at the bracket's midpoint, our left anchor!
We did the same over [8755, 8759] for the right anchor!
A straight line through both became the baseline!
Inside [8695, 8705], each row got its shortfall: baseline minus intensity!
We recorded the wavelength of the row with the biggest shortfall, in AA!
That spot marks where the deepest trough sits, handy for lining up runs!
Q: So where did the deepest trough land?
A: 8702 AA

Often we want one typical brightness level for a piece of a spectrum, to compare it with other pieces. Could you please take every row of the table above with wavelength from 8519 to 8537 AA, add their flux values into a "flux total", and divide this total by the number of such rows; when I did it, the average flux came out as 7.9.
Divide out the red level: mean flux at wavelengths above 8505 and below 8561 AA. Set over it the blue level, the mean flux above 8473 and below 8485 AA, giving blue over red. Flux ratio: 1.06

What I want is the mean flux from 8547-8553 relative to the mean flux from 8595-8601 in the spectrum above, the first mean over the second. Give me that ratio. 0.91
